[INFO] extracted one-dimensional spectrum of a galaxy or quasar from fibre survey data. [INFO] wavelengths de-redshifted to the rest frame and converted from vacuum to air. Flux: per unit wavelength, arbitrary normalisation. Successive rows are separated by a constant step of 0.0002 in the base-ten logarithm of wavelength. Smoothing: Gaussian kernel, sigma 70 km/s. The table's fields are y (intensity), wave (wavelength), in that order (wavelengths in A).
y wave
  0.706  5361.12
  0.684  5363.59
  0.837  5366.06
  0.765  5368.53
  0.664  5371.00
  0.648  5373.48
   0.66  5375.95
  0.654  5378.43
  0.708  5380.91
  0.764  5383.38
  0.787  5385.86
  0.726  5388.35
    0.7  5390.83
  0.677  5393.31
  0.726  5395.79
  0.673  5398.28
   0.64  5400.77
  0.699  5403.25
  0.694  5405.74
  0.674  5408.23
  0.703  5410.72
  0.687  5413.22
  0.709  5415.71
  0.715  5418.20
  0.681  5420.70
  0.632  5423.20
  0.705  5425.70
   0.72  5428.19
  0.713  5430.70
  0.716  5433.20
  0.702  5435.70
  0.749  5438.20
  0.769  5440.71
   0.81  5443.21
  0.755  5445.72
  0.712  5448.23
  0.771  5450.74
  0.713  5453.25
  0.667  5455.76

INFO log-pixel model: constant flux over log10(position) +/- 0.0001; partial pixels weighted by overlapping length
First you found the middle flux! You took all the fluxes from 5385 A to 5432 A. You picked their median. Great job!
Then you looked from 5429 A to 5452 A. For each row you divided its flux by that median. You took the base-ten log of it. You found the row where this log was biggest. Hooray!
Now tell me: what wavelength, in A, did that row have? 5443.21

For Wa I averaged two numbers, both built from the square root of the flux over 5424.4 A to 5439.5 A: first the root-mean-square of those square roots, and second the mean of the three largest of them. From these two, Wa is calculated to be 0.850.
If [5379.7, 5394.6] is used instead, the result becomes 0.862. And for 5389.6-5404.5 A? 0.835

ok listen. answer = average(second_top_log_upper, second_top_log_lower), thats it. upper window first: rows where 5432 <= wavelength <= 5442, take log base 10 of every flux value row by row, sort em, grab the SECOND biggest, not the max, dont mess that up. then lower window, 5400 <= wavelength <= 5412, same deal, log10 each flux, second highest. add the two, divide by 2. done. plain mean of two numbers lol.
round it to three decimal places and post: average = -0.141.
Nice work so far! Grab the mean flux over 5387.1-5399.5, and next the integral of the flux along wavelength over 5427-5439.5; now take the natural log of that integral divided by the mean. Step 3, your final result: 2.55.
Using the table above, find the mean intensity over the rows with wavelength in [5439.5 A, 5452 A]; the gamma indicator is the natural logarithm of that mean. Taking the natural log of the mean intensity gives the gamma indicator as -0.27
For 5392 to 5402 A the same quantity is -0.39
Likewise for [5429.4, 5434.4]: -0.34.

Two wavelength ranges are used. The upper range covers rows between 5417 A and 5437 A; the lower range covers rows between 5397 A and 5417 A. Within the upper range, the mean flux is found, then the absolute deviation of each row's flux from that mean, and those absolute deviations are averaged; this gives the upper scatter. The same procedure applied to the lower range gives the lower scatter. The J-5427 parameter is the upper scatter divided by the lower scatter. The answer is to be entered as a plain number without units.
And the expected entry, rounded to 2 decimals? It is 1.23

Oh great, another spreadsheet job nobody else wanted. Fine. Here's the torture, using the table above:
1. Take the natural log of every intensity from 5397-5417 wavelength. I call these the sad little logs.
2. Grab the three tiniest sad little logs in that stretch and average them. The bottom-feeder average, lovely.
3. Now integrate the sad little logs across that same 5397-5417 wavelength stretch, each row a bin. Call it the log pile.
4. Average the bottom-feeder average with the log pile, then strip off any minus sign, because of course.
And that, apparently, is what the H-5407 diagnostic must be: 4.0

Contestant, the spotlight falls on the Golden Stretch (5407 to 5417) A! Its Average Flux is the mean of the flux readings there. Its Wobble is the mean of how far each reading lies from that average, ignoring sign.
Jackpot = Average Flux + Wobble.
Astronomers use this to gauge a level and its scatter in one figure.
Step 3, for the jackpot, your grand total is 0.706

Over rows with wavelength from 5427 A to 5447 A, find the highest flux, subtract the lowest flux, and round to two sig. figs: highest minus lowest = 0.11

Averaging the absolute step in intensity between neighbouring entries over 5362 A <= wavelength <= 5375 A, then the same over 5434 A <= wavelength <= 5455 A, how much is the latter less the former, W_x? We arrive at -0.039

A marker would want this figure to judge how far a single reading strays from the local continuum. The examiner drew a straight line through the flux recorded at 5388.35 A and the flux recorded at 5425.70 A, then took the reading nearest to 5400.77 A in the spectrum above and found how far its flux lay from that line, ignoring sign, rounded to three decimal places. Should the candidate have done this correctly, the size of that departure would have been 0.079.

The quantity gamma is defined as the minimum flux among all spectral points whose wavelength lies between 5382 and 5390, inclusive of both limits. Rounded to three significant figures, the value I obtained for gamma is 0.726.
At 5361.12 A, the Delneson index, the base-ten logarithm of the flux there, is -0.151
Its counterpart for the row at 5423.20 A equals -0.199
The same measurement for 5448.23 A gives -0.148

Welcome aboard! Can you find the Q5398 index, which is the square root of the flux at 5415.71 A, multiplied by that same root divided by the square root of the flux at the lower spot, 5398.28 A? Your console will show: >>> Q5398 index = 0.864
